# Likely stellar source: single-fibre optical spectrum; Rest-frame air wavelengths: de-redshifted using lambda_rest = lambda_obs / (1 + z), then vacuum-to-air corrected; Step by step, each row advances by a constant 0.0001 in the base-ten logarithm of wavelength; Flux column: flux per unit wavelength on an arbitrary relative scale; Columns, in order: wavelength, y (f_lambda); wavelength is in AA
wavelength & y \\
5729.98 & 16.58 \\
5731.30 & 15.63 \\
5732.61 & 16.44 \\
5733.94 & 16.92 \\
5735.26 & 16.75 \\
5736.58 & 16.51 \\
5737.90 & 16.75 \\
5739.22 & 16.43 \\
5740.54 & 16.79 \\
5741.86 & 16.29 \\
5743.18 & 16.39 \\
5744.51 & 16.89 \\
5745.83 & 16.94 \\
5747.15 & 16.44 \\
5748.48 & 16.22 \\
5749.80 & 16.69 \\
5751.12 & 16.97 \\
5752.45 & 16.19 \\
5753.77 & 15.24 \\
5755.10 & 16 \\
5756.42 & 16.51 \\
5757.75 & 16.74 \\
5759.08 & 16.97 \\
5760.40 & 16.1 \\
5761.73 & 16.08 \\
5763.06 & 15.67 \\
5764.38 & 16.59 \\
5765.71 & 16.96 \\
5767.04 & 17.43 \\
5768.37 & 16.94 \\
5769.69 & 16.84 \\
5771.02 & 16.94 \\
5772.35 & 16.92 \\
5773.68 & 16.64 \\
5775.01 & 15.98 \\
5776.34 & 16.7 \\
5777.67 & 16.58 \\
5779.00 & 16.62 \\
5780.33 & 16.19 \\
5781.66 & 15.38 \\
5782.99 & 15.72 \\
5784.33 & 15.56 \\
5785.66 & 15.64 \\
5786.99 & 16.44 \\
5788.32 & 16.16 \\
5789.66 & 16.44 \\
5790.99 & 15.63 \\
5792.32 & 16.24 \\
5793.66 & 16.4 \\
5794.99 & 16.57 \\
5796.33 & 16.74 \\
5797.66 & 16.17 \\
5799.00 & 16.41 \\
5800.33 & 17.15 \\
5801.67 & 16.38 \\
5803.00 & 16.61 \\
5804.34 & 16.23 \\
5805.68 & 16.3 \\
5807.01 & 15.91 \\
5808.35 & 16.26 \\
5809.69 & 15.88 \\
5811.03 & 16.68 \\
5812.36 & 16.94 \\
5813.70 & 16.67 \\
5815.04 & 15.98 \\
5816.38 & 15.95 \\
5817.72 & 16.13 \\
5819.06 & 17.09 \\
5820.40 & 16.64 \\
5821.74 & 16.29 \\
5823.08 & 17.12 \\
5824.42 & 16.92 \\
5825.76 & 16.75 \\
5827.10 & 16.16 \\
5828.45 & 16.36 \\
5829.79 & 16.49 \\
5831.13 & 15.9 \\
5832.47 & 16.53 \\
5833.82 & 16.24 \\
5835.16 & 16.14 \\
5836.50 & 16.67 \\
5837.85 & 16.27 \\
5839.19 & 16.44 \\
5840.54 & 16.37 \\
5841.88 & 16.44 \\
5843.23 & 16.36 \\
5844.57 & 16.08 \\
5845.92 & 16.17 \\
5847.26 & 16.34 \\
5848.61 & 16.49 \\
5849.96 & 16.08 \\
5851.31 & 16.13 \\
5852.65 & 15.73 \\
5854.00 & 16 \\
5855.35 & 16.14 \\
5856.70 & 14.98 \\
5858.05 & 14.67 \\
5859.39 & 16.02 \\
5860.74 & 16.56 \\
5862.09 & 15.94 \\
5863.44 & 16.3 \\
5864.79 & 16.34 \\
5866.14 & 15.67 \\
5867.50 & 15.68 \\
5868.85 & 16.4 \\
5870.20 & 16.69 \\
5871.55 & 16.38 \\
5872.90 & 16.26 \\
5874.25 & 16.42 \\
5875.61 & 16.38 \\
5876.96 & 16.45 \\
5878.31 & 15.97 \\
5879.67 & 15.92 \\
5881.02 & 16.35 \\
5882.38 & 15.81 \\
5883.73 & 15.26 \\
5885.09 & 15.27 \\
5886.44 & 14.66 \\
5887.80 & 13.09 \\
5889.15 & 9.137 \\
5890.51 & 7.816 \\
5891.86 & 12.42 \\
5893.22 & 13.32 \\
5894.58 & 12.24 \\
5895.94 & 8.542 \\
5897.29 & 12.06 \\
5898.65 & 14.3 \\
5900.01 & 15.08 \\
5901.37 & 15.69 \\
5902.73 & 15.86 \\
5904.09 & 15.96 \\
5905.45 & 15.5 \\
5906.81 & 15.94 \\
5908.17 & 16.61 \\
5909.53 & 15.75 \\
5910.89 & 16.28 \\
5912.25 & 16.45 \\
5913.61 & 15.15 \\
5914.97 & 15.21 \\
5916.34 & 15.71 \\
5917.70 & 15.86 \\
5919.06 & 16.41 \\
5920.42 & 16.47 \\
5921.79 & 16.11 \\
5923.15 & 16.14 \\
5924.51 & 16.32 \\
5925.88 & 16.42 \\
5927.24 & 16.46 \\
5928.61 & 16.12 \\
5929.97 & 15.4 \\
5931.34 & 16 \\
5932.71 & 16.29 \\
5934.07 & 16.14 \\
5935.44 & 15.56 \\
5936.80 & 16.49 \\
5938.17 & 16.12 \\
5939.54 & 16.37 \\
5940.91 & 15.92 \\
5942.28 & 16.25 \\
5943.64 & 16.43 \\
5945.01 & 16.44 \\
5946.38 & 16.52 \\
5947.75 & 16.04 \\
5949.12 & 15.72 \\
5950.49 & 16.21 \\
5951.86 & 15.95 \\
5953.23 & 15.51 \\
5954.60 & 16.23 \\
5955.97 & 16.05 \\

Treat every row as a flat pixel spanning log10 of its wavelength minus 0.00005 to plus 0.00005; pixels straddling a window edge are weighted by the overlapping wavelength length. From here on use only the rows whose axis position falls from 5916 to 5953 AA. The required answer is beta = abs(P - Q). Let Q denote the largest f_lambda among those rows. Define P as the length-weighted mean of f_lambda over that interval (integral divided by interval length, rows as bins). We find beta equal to 0.4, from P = 16.1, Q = 16.52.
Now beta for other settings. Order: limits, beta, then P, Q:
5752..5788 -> 1.1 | 16.4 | 17.43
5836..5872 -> 0.6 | 16.1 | 16.69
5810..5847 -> 0.7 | 16.4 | 17.12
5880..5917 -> 2.3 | 14.3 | 16.61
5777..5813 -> 0.9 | 16.3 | 17.15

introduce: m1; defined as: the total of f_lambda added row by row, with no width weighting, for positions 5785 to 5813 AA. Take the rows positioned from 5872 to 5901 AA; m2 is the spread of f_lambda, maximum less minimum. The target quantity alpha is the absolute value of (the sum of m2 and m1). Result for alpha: 351.8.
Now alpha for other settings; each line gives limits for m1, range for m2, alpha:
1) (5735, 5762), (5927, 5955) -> 347.0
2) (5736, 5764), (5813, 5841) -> 346.0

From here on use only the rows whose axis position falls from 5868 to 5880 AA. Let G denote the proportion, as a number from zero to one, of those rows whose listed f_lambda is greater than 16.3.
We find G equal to 0.67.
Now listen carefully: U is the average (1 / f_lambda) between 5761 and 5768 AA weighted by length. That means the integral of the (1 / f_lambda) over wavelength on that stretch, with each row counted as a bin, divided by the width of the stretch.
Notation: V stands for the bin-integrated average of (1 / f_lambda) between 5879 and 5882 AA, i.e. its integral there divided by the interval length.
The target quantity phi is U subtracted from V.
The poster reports 0.0017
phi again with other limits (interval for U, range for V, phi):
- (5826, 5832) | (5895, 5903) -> 0.0166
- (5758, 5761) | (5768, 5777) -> -0.0005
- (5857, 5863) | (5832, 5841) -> -0.0026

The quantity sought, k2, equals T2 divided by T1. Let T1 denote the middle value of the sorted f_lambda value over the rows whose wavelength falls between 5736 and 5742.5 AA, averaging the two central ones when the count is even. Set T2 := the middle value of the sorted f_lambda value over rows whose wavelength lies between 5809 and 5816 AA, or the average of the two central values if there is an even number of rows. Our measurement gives 1.01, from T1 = 16.5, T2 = 16.7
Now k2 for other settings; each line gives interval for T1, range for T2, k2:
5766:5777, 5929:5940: 0.96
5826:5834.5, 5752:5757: 0.99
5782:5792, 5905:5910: 1.01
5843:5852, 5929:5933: 0.99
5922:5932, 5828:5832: 1.01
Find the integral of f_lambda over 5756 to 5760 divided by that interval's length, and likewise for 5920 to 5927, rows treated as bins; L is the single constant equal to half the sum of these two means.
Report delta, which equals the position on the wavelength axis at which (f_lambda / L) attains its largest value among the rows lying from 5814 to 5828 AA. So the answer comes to 5823.08 AA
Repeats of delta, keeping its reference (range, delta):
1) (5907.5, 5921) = 5908.17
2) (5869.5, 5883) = 5870.20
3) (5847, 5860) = 5848.61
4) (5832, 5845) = 5836.50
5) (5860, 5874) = 5870.20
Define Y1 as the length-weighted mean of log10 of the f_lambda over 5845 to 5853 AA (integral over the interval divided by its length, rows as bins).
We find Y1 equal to 1.21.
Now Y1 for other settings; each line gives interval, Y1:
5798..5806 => 1.22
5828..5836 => 1.21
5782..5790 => 1.20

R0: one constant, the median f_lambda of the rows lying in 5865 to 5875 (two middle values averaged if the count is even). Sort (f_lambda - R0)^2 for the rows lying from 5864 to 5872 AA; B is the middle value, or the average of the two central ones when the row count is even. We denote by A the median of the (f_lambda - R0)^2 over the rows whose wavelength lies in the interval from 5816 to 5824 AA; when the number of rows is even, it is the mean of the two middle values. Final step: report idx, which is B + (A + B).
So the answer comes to 0.22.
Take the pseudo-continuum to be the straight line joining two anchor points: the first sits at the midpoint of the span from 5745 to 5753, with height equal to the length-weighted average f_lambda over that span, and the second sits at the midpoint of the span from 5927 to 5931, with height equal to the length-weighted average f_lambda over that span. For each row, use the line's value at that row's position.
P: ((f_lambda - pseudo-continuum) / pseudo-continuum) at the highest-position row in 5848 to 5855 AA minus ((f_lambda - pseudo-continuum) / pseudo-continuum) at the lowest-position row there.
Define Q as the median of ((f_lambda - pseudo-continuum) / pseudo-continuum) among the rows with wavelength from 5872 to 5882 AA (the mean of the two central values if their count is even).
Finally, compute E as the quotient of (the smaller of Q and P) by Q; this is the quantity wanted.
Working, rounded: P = -0.03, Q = 0.015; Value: -1.9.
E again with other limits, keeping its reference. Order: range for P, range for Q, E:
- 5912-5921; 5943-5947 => 0.1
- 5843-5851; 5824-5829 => -1.0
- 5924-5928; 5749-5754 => 1.0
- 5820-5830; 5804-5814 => 1.2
